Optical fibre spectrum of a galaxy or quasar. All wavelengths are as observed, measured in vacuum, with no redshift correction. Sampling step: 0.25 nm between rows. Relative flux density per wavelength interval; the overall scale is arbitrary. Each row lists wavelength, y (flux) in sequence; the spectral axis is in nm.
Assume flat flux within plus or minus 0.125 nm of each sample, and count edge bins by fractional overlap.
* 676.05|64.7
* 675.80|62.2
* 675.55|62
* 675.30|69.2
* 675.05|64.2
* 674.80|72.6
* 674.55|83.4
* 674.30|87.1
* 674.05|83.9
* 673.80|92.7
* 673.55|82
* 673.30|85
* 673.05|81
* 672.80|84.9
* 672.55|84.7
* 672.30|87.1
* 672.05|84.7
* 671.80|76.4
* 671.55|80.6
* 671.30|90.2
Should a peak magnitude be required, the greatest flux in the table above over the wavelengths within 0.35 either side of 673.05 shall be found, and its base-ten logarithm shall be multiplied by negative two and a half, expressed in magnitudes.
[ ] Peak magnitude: -4.82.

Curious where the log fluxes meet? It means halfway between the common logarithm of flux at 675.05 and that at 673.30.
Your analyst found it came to 1.87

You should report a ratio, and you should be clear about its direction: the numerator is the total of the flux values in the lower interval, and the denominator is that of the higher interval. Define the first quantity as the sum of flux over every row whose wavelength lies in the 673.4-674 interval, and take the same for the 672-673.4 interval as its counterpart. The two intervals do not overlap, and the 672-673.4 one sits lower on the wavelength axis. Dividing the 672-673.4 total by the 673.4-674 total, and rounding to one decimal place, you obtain 2.9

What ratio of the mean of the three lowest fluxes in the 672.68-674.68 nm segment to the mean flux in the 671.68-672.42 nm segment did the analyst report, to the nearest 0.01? 0.99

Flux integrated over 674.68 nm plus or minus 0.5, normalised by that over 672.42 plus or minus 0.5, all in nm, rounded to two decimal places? 0.90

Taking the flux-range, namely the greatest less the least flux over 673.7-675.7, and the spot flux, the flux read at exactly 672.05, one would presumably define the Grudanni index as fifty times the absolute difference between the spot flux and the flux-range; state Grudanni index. 2700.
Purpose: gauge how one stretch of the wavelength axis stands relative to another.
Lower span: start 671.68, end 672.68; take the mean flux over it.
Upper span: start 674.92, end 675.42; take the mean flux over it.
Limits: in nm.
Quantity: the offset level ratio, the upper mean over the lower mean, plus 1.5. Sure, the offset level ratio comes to 2.30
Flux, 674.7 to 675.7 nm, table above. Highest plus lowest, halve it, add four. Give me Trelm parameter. 71.3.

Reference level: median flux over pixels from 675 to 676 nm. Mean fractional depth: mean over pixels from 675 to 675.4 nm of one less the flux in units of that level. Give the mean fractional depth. -0.06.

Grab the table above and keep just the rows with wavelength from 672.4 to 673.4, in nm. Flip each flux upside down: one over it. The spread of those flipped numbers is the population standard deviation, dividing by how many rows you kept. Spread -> 0.0002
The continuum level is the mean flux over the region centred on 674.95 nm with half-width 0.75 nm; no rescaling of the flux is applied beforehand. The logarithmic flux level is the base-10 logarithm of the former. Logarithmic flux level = 1.86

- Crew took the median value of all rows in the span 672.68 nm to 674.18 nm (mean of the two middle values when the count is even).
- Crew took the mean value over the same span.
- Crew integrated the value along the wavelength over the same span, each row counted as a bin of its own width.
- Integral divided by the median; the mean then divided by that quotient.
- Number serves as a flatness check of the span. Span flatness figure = 56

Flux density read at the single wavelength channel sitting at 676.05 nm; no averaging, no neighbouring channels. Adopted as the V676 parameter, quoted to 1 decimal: 64.7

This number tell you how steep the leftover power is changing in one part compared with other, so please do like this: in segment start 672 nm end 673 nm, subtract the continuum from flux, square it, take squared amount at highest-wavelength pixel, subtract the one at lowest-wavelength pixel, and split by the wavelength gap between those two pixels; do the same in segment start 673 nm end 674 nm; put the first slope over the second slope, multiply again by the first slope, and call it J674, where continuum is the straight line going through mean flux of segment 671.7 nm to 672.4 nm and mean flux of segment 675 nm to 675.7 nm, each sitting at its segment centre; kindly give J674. 4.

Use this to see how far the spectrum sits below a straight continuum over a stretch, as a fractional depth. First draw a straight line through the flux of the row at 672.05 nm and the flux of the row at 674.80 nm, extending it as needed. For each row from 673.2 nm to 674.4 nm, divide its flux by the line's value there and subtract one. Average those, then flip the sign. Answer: -0.12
